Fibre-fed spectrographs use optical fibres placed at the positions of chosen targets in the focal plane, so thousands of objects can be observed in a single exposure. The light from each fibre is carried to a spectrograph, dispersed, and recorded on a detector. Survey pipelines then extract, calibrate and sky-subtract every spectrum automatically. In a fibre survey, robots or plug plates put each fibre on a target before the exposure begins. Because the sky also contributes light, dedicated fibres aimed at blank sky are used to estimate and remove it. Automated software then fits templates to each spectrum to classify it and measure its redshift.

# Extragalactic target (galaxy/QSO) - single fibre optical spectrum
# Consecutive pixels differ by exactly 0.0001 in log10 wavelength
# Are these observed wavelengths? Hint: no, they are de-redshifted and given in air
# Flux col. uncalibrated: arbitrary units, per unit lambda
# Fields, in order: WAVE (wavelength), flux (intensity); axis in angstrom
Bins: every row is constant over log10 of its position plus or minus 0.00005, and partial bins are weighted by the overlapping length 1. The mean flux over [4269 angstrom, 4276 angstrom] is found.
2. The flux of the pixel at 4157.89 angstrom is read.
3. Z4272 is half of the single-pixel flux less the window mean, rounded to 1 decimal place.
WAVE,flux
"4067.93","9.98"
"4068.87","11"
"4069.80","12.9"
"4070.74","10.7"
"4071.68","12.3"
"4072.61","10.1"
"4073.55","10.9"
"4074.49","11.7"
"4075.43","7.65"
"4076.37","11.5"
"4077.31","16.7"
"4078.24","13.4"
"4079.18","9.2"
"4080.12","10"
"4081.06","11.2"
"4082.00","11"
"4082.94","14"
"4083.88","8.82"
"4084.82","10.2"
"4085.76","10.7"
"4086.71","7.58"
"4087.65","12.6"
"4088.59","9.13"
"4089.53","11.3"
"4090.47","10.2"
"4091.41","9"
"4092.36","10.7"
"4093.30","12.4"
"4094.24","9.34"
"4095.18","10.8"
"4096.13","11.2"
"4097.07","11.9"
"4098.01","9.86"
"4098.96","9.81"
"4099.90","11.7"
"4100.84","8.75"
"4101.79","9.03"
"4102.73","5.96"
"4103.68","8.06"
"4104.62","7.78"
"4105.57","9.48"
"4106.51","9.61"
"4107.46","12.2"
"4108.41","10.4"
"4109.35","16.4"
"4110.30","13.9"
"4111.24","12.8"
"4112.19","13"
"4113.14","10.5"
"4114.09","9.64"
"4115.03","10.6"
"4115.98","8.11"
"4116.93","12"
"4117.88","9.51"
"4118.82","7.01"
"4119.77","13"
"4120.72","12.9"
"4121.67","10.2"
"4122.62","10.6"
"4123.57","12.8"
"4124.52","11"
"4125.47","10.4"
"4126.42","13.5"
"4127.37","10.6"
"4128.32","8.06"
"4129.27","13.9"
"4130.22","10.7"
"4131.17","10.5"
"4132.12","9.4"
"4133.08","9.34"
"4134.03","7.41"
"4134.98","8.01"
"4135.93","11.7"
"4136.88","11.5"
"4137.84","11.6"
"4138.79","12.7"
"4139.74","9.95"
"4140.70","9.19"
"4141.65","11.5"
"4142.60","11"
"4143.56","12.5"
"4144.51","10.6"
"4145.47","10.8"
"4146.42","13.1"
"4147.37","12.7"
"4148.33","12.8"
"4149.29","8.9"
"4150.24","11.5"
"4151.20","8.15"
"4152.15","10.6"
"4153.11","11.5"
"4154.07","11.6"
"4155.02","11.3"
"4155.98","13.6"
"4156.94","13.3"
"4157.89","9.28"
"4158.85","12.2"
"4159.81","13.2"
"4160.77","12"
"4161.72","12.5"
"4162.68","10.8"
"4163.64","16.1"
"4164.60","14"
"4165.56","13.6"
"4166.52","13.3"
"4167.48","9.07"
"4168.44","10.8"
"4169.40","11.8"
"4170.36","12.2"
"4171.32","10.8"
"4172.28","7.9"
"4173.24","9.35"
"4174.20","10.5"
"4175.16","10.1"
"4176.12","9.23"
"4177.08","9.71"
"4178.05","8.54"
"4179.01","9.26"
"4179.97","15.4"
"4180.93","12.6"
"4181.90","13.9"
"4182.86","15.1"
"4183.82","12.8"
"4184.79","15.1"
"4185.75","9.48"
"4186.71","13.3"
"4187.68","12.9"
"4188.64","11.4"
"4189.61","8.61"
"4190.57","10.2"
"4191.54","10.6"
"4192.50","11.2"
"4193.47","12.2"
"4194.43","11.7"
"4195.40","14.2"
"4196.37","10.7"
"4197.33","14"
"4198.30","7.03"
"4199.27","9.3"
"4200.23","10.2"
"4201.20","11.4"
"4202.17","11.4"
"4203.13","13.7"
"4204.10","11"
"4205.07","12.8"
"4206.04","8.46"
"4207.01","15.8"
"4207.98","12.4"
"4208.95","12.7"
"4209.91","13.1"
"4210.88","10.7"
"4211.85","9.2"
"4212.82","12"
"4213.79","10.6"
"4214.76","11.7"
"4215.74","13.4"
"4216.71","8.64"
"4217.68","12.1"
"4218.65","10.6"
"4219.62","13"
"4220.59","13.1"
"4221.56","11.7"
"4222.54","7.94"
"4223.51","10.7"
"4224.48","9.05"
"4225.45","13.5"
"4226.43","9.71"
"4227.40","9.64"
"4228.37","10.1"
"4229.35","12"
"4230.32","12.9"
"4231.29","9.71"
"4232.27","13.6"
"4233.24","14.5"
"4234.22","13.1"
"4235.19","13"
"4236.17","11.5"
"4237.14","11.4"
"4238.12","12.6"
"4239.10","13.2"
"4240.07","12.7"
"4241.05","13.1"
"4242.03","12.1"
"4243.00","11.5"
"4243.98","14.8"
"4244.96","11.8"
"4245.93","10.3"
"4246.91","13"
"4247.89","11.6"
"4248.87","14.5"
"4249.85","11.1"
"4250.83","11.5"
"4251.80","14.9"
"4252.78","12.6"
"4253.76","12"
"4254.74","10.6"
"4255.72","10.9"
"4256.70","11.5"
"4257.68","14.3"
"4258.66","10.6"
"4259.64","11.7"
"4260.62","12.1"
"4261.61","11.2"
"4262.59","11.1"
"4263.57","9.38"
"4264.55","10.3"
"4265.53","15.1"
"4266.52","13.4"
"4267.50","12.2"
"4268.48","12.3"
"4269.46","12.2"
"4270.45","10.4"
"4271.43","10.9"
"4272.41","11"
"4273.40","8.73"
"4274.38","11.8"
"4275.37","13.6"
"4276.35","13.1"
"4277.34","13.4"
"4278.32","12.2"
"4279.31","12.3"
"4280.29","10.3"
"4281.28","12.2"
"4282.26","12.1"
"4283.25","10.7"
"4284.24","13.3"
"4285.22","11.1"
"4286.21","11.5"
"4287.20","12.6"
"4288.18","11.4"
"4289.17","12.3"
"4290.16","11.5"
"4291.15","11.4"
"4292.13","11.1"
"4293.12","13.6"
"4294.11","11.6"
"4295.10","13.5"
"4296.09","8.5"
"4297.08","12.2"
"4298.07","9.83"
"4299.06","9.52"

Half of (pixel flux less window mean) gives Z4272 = -1.0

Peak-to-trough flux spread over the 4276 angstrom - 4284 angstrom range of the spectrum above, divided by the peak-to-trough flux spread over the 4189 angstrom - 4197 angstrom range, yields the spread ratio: 0.55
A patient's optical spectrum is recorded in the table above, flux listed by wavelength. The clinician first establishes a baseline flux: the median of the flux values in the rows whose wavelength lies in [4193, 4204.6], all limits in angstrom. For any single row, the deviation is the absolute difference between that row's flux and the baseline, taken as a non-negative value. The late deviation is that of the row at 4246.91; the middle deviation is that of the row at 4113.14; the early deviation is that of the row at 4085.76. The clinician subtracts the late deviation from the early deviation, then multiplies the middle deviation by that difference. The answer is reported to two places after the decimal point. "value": -0.81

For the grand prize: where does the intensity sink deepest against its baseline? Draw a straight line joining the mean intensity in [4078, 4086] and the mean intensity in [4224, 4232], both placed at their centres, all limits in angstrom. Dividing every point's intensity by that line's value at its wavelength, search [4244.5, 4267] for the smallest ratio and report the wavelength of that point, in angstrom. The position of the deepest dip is 4263.57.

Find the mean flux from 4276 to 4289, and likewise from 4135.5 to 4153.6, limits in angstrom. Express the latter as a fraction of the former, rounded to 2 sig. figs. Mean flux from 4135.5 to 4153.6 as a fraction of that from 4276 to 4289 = 0.93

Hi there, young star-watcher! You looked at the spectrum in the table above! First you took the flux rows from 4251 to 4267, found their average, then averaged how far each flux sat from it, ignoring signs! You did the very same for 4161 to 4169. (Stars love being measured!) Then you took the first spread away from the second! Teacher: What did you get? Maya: 0.4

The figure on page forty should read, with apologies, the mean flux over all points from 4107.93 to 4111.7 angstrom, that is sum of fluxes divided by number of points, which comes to 13.4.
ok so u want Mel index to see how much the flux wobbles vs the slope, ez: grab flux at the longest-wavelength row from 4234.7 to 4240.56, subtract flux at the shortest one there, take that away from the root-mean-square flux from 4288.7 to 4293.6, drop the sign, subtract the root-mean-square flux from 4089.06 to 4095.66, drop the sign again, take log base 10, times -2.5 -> -0.6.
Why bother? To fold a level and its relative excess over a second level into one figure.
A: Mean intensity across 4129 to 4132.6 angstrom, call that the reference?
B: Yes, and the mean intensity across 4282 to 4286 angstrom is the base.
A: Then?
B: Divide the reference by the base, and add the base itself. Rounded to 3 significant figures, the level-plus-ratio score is 12.7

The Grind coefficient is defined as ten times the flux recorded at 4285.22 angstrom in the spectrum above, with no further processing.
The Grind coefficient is 111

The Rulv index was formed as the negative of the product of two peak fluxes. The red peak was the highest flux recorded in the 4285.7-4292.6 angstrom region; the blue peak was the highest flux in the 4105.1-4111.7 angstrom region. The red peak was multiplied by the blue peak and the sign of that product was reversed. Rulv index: -207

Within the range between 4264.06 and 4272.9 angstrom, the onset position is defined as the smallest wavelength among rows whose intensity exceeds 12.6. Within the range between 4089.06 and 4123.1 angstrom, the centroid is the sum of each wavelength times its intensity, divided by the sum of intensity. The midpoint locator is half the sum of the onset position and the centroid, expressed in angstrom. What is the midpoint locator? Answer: 4185.9 angstrom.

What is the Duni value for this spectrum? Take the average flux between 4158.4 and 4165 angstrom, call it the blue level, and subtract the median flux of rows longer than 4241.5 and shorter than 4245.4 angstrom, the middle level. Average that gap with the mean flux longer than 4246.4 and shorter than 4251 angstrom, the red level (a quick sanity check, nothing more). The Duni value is 6.7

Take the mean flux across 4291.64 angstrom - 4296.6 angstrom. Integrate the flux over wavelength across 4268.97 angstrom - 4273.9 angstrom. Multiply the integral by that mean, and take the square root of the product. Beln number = 24.7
